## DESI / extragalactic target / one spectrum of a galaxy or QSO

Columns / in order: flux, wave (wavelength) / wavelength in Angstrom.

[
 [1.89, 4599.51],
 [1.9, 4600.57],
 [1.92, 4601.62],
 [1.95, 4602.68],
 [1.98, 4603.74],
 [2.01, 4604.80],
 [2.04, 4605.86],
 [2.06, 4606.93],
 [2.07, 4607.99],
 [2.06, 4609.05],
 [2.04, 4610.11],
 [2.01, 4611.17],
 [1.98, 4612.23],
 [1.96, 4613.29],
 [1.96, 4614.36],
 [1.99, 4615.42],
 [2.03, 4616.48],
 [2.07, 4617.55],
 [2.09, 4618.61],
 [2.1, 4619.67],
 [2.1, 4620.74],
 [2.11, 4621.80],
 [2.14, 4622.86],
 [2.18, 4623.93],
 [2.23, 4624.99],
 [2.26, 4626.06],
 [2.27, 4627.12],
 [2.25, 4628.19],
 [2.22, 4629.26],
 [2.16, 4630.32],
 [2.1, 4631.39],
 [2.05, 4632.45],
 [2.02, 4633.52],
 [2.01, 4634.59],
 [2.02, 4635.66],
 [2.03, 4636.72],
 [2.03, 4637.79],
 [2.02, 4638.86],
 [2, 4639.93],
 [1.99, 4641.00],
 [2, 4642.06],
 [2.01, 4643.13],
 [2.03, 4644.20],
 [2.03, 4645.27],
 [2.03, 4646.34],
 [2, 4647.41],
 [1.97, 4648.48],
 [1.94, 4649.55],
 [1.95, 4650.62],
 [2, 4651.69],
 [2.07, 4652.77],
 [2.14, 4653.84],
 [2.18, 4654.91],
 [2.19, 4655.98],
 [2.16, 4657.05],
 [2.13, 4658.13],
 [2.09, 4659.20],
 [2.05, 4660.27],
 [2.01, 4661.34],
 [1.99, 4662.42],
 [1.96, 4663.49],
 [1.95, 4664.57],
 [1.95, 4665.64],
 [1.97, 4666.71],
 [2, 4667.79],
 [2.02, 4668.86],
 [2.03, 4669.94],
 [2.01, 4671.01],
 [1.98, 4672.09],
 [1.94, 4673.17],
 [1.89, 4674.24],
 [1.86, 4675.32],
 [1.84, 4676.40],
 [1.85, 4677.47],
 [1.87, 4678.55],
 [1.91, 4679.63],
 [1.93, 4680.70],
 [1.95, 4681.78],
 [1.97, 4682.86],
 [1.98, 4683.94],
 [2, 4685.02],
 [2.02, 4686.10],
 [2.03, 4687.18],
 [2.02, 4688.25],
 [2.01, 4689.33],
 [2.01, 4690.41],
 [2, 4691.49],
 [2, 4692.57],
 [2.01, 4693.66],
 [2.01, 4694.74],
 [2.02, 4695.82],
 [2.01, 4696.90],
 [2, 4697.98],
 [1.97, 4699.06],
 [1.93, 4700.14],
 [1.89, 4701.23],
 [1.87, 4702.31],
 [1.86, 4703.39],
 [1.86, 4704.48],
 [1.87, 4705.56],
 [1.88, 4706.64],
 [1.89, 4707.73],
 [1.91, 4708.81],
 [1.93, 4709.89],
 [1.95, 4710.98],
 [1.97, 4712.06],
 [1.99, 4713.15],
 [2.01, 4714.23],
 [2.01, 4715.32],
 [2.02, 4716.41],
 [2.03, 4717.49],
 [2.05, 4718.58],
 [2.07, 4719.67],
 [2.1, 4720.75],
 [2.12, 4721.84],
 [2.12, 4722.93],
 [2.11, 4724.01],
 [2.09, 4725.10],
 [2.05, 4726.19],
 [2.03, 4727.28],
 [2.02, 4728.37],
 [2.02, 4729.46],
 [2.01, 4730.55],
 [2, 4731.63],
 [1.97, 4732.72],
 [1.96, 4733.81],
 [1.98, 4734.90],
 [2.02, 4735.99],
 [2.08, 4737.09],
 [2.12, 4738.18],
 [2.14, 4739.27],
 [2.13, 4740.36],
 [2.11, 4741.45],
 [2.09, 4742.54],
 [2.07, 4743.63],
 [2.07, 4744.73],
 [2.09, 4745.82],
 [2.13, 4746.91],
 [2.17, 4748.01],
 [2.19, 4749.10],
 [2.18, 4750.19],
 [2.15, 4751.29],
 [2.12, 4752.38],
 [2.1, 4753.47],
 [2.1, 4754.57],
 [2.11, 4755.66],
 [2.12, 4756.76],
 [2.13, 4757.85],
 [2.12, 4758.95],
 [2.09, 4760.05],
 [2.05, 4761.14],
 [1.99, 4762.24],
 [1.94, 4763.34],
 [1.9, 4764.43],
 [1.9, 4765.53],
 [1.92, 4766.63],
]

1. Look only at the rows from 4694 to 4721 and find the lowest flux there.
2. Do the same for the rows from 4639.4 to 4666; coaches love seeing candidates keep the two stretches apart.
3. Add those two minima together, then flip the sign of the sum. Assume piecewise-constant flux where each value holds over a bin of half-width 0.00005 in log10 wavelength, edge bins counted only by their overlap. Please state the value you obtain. -3.80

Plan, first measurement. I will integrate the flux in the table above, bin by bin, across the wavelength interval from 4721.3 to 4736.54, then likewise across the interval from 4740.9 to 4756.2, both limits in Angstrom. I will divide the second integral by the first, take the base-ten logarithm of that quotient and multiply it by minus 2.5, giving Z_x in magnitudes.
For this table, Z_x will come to -0.05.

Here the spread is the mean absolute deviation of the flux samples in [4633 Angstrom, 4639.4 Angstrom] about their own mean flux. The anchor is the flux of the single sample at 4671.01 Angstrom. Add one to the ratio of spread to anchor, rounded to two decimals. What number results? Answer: 1.00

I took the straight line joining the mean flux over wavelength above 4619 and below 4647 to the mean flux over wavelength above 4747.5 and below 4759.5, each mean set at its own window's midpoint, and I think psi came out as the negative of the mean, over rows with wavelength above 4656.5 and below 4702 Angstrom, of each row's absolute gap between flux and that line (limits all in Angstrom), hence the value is -0.13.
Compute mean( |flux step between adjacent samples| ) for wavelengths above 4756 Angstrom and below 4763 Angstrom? 0.030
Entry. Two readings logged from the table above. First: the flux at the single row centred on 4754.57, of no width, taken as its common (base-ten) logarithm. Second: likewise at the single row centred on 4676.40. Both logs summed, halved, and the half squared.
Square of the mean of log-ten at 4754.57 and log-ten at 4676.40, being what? 0.086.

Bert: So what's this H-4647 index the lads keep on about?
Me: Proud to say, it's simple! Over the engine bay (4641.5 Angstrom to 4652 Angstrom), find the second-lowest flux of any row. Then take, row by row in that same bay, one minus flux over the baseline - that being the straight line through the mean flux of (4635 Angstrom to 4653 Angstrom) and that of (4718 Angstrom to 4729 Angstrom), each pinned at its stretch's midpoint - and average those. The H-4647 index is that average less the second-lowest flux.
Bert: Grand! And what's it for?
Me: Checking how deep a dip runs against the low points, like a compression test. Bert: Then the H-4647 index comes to -1.94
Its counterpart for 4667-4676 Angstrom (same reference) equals -1.86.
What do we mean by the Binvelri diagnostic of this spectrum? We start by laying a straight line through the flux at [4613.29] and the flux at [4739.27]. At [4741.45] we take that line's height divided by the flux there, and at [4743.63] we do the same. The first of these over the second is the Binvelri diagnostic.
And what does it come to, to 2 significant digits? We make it 0.98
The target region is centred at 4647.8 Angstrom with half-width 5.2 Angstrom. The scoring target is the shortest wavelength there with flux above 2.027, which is 4644.20 Angstrom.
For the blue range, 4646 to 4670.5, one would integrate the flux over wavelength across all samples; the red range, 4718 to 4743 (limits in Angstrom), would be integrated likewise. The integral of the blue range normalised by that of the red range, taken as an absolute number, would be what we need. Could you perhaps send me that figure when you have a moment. 0.97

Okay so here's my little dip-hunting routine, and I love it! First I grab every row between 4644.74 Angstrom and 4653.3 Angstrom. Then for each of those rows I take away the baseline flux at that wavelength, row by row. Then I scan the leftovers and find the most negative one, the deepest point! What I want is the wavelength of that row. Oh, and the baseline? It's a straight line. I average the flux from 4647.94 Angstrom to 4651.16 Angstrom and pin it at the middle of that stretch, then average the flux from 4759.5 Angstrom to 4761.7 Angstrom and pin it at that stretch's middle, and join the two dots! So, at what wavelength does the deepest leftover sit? 4649.55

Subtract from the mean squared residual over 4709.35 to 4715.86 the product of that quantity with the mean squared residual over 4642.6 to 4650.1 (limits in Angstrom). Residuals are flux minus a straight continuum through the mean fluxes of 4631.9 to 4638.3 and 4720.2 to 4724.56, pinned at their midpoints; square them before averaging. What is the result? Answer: 0.017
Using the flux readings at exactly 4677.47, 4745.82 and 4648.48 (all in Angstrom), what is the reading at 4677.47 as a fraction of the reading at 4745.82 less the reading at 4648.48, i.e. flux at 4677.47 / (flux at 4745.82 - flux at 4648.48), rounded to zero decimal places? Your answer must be 15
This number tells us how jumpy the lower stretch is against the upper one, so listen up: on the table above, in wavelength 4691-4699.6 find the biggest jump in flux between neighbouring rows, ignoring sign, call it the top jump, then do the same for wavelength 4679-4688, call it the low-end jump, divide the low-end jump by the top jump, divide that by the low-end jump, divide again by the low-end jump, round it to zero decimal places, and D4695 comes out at 1667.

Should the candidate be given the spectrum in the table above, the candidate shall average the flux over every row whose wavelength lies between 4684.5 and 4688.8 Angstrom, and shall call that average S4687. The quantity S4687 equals 2.02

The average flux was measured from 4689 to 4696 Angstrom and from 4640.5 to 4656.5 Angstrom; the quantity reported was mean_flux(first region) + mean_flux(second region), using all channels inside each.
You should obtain 4.04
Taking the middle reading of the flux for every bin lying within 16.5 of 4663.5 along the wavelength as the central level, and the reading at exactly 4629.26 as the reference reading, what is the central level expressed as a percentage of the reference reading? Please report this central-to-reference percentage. 90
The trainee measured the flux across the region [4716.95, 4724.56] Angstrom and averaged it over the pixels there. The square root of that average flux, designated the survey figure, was 1.44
